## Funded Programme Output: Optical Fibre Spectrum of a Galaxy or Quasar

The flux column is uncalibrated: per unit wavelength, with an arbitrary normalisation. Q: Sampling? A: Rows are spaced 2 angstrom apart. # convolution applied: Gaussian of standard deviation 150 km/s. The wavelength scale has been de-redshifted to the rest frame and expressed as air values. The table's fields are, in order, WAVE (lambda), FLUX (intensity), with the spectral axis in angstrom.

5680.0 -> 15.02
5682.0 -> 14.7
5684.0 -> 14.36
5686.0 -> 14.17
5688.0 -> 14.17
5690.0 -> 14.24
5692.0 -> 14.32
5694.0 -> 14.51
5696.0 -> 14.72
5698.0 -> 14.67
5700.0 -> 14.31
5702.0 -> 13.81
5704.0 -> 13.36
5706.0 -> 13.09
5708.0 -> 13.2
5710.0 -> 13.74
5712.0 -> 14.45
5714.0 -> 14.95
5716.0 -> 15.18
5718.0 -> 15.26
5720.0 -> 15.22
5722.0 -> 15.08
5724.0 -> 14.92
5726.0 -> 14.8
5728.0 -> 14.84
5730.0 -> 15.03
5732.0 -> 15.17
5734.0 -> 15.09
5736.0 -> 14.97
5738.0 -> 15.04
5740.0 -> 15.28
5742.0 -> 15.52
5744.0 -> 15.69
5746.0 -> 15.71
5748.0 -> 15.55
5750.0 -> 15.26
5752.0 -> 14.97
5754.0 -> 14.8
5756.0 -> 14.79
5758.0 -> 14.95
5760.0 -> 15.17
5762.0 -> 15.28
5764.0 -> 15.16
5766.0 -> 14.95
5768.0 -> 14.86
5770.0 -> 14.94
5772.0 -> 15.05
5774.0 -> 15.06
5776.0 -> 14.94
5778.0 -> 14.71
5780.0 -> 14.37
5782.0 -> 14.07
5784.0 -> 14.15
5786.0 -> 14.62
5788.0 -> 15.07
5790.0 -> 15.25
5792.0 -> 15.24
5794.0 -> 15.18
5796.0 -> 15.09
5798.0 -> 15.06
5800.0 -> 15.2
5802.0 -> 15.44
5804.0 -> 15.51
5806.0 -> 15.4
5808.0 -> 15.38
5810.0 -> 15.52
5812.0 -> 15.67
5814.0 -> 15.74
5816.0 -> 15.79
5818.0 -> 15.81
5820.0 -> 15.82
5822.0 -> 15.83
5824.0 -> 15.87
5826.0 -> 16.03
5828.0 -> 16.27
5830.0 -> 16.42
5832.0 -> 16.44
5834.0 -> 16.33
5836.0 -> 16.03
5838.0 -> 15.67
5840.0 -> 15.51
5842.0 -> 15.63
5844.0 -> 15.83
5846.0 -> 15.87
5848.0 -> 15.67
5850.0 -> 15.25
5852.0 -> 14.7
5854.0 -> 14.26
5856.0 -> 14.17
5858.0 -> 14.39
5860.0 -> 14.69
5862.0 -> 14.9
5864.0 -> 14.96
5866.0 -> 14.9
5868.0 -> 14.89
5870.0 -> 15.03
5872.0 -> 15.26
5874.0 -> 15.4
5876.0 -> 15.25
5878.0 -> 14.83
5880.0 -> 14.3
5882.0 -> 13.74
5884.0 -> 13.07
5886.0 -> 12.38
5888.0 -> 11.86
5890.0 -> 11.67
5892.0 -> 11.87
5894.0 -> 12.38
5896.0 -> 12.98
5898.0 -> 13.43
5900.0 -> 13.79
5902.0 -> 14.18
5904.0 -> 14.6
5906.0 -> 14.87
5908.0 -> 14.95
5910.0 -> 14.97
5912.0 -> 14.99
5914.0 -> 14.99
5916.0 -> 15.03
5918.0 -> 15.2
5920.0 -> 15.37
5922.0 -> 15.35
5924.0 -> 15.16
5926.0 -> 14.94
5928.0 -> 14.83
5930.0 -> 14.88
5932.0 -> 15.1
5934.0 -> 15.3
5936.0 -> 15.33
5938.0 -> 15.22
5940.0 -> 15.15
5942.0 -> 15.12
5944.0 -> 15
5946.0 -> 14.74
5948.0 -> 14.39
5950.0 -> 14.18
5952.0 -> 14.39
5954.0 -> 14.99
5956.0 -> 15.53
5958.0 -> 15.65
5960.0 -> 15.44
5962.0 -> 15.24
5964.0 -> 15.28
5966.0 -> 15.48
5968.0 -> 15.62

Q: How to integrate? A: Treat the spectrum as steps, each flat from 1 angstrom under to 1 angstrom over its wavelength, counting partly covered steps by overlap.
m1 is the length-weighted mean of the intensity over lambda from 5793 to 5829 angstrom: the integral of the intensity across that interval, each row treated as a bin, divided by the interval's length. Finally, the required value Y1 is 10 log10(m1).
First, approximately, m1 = 15.6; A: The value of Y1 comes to 11.93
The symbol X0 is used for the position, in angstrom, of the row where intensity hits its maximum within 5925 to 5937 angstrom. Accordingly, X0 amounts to 5936.0 angstrom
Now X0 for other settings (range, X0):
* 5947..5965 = 5958.0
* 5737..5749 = 5746.0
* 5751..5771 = 5762.0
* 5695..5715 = 5714.0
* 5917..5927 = 5920.0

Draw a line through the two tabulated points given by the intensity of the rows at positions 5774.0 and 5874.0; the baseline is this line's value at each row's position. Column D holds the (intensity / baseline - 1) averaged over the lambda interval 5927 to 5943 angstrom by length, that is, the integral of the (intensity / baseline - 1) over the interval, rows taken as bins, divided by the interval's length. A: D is -0.031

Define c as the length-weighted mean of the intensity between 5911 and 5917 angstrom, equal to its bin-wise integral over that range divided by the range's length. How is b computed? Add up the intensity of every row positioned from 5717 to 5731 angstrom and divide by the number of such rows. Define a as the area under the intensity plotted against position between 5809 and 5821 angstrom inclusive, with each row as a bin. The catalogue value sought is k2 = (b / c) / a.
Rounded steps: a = 189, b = 15.0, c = 15.0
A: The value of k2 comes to 0.005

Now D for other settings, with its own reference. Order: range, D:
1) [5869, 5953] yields -0.072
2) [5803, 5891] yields -0.014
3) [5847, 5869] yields -0.036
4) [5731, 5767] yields 0.014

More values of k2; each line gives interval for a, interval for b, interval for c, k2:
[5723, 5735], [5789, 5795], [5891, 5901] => 0.007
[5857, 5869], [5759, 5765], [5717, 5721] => 0.006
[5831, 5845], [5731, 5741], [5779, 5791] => 0.005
